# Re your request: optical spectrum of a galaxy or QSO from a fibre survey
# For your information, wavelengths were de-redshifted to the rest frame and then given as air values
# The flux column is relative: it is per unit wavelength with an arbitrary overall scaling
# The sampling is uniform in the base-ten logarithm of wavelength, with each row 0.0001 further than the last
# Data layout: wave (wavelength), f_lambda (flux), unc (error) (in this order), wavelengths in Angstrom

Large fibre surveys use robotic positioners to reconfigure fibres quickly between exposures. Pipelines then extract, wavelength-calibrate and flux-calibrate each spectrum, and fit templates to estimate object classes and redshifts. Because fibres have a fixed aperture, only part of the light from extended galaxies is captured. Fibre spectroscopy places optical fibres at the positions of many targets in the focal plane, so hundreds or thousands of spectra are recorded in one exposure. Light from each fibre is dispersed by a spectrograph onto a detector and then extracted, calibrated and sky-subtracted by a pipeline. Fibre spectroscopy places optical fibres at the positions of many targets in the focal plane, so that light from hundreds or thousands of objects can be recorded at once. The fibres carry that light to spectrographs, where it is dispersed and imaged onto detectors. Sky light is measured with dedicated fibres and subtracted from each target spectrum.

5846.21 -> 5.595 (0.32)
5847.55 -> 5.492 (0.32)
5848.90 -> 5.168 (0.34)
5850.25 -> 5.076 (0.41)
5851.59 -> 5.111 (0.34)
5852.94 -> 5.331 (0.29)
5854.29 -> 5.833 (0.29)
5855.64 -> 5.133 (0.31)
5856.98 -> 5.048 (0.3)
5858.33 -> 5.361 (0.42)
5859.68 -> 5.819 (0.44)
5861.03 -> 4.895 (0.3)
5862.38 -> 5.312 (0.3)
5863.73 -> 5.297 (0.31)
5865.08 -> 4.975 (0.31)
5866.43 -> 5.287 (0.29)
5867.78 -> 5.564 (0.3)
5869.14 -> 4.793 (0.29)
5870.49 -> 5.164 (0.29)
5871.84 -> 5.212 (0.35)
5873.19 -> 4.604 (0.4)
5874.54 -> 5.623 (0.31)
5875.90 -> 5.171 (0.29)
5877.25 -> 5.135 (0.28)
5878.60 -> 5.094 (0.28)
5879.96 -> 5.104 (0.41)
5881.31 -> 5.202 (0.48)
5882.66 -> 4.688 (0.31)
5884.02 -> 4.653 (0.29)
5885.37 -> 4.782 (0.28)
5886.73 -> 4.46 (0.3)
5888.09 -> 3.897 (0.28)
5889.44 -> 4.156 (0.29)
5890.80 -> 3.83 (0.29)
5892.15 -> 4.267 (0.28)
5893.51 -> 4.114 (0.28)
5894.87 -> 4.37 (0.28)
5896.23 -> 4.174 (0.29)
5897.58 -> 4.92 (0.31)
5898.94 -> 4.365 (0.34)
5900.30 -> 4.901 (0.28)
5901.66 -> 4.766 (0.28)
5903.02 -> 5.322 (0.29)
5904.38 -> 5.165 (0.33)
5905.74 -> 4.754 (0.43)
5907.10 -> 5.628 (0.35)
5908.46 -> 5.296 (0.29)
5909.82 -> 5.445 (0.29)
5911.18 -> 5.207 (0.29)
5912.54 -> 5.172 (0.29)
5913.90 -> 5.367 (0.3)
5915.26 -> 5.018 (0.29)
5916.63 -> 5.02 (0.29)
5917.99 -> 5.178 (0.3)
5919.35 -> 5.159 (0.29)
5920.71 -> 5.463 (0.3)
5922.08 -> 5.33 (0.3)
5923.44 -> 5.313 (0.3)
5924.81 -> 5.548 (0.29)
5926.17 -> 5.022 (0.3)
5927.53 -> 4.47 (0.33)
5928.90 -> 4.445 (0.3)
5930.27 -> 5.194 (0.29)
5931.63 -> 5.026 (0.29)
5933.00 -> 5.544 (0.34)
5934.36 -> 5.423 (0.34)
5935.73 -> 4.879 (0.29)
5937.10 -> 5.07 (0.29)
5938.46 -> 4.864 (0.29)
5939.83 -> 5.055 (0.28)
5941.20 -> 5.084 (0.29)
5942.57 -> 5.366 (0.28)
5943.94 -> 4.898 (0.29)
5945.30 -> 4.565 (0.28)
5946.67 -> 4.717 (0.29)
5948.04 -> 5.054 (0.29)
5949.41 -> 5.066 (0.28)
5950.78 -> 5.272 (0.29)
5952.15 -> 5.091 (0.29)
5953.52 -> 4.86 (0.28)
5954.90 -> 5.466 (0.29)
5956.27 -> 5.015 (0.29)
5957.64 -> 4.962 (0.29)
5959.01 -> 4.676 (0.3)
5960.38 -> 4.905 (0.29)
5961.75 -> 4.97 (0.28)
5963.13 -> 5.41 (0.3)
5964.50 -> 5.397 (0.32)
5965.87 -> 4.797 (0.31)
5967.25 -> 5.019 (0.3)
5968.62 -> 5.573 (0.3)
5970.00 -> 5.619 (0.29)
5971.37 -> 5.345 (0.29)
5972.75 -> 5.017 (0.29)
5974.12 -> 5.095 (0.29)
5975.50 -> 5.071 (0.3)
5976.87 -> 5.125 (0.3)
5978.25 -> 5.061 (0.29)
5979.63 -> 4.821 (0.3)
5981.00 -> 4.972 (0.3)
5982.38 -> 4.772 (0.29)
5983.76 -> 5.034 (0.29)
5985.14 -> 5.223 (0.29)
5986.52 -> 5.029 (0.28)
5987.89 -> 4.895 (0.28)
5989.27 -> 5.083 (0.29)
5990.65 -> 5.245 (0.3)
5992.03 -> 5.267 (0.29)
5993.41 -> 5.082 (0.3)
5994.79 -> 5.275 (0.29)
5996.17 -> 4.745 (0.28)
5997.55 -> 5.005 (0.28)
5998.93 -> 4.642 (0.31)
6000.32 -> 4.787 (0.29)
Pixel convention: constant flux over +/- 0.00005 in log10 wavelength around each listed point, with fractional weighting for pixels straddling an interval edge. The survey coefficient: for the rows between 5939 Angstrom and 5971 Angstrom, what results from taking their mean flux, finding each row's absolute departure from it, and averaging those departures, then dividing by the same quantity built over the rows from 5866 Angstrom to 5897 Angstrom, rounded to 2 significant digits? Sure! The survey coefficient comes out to 0.50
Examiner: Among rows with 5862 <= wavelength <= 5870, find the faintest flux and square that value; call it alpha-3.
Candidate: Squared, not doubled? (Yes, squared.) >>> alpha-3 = 23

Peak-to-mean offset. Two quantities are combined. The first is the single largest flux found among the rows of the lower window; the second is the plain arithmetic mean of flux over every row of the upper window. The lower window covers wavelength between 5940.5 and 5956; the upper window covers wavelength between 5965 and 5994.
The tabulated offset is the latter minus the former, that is -0.36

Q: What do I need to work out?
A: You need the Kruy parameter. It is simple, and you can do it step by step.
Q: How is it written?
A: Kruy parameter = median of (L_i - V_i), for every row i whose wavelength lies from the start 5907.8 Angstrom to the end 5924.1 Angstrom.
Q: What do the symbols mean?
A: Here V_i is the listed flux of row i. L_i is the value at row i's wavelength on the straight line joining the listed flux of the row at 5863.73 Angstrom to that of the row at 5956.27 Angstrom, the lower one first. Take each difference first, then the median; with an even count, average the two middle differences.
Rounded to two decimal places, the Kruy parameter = -0.09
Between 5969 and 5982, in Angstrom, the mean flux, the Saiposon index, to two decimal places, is 5.13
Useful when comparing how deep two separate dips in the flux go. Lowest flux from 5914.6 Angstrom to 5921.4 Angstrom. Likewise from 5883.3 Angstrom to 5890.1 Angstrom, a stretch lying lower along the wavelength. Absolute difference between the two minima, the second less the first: 1.1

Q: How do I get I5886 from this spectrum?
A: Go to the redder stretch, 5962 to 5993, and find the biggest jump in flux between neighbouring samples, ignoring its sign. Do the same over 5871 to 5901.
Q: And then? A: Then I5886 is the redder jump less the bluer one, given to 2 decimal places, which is -0.42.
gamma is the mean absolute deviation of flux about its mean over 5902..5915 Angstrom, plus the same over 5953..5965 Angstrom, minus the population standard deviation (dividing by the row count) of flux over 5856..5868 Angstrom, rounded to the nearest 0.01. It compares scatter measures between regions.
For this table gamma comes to 0.13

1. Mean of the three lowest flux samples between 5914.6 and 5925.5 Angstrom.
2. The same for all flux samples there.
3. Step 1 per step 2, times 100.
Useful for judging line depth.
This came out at 96.4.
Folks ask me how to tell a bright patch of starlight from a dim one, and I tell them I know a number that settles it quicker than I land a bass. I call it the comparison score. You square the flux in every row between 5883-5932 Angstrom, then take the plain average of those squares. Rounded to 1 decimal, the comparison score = 23.9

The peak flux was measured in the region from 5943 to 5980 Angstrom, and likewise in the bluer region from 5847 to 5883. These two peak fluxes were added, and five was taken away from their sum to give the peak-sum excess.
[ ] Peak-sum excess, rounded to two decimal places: 6.45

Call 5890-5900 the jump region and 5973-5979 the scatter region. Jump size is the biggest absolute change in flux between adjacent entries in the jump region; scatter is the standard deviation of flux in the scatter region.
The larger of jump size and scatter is 0.75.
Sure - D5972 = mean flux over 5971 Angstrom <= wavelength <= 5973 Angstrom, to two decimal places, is 5.18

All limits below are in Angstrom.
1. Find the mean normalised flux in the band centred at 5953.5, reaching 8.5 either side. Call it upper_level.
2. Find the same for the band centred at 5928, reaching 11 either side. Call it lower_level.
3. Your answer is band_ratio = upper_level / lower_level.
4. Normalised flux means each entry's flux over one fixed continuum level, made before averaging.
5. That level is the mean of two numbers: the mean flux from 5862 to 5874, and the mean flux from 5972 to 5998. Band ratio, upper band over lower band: 0.97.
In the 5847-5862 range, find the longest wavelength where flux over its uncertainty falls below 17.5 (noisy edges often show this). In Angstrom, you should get 5861.03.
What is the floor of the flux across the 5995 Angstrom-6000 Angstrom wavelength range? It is 4.642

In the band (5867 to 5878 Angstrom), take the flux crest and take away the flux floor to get 1.0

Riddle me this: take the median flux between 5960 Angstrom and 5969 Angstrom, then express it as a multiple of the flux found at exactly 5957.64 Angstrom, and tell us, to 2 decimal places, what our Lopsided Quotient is 1.01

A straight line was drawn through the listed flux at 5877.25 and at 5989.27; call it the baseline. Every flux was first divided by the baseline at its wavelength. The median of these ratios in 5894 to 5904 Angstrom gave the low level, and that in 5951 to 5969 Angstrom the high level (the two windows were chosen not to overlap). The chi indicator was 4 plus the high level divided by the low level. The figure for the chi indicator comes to 5.06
